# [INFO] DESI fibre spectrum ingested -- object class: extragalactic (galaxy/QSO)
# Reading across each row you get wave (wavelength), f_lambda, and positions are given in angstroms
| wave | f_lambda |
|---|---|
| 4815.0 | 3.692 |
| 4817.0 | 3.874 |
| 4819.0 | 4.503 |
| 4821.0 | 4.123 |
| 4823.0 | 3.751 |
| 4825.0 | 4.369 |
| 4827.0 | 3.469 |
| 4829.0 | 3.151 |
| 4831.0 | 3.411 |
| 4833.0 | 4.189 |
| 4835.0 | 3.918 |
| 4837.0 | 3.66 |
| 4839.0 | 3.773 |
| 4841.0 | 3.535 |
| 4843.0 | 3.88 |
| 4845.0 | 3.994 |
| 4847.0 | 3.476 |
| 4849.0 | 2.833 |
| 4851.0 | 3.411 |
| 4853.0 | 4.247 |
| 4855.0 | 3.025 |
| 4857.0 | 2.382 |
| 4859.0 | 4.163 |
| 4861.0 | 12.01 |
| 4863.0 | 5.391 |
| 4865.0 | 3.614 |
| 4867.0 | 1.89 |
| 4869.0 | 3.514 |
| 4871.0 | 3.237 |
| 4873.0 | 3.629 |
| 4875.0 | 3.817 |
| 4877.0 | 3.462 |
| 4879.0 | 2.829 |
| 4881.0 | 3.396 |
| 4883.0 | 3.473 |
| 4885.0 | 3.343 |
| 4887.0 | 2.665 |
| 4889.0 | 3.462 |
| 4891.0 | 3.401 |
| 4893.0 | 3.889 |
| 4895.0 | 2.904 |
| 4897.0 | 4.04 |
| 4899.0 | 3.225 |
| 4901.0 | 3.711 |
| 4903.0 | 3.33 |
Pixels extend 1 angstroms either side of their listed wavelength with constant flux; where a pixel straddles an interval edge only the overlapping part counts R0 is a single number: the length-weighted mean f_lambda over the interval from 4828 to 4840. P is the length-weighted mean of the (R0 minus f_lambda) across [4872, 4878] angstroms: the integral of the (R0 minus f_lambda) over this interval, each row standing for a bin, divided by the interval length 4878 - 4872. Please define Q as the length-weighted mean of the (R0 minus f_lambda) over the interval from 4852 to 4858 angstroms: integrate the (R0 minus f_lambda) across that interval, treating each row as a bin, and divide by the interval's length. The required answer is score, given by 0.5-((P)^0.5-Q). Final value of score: 0.7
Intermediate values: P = 0.05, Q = 0.5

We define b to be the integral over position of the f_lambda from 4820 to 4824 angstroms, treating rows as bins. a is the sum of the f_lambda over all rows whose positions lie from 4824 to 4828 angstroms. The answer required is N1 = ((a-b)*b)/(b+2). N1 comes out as -7.0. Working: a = 7.84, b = 15.7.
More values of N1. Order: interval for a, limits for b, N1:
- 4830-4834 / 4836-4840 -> -6.4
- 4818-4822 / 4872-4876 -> -5.5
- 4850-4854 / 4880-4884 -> -5.3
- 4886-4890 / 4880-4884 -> -6.6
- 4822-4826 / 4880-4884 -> -4.9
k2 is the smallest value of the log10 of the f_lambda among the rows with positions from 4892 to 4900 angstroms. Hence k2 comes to 0.46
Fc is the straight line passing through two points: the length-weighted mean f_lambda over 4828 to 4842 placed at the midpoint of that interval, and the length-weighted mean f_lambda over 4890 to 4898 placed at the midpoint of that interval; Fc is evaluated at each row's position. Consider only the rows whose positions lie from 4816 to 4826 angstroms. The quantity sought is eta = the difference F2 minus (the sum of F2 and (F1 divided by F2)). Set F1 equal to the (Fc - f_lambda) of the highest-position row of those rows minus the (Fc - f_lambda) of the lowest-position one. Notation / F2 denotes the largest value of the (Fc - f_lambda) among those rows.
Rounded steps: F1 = -0.5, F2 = -0.07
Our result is -7.5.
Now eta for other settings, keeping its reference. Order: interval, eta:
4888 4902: 0.4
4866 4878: 0.9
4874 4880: -1.3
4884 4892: 0.1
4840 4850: -0.9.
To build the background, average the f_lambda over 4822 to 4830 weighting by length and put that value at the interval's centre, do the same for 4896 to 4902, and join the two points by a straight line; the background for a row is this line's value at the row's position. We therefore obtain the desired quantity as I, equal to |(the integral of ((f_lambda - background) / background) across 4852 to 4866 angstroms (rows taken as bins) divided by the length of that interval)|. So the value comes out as 0.35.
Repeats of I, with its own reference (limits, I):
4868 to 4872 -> 0.08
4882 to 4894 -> 0.08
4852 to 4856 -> 0.01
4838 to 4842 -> 0.01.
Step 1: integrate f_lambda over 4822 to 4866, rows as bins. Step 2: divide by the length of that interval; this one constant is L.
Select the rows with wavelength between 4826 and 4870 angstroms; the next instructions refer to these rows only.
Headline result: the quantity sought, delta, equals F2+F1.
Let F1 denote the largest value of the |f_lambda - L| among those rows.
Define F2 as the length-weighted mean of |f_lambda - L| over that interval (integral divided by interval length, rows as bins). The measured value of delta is 8.9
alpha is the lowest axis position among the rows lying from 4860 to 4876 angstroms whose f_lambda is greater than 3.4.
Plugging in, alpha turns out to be 4861.0 angstroms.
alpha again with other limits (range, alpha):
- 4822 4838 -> 4823.0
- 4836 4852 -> 4837.0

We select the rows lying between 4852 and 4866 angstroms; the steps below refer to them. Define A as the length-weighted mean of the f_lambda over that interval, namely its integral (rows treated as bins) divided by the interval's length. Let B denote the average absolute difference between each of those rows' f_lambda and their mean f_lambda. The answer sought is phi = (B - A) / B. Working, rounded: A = 5.0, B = 2.13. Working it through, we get -1.3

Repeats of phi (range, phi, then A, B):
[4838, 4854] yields -10.0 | 3.6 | 0.33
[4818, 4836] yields -9.1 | 3.9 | 0.38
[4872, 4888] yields -10.5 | 3.3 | 0.29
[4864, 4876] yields -5.8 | 3.3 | 0.48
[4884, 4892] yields -10.6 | 3.2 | 0.28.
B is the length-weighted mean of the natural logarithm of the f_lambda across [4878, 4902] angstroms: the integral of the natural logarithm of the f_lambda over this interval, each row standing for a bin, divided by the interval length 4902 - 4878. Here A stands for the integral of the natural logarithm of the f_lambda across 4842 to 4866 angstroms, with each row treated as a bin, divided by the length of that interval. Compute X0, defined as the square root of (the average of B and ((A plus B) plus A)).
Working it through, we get 1.61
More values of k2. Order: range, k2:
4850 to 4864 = 0.38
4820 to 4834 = 0.50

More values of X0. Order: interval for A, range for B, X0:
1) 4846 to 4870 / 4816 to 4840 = 1.63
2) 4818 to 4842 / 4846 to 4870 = 1.63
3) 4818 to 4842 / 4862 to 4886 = 1.60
